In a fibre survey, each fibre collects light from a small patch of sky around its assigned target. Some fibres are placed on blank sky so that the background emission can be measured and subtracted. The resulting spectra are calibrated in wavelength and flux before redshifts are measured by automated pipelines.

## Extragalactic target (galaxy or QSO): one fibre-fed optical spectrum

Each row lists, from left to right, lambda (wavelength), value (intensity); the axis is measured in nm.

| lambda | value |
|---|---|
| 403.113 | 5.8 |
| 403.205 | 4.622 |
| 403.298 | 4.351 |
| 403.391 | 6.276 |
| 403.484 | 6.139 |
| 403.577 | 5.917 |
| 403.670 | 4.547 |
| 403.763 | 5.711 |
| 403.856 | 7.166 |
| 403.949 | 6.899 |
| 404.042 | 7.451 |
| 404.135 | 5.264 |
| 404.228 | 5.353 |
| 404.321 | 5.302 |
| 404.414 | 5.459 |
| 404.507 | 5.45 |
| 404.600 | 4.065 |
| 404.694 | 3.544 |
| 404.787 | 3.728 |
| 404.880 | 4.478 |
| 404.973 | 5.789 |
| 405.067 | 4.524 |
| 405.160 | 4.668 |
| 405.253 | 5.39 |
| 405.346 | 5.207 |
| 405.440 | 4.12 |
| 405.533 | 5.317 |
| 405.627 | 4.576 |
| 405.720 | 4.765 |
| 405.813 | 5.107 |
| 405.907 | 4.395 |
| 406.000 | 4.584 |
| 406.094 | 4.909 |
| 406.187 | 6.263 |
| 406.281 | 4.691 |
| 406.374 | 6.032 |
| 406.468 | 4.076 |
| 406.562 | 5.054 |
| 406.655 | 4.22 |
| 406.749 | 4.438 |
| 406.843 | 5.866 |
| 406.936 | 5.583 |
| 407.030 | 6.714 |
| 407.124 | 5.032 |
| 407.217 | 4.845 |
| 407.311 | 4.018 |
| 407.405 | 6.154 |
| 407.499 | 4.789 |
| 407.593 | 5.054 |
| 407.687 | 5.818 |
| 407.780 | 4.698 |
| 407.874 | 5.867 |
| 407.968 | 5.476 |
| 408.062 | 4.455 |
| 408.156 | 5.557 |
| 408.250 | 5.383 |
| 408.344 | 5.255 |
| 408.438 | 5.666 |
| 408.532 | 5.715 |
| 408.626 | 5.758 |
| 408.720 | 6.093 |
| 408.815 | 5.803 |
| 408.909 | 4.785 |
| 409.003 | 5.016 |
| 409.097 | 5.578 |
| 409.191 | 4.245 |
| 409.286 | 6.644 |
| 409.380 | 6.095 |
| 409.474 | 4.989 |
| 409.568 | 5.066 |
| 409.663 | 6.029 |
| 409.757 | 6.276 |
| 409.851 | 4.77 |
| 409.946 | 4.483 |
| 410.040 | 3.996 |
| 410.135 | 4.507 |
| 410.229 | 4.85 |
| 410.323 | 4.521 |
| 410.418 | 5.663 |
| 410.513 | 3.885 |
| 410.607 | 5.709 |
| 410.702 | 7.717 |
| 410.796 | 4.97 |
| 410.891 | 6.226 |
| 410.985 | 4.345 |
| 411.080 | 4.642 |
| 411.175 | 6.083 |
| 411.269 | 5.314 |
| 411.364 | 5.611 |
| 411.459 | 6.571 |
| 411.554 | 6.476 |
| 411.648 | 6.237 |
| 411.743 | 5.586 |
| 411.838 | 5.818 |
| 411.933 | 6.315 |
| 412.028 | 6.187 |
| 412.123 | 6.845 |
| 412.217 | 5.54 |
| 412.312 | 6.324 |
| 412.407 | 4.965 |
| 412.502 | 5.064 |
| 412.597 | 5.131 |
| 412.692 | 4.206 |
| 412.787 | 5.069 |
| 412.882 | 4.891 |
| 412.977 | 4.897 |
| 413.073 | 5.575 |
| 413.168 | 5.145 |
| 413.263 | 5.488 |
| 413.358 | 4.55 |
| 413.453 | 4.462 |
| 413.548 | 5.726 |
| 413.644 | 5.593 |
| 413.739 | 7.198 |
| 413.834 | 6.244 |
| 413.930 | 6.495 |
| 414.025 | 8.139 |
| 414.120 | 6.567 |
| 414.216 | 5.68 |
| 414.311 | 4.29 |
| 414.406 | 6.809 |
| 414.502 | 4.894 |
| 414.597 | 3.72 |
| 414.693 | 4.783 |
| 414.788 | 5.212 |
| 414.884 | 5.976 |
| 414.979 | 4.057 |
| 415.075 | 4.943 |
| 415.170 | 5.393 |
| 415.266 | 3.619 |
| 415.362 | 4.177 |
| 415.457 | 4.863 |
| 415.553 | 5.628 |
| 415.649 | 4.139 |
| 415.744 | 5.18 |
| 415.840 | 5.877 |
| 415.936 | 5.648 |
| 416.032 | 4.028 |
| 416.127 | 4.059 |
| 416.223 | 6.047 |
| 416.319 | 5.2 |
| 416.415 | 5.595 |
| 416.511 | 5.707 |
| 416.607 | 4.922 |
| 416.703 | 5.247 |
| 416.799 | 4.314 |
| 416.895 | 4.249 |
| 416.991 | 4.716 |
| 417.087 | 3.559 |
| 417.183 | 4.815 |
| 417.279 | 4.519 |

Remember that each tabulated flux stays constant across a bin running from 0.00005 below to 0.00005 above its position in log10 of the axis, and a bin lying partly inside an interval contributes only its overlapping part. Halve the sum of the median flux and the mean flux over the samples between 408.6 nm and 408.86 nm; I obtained 5.84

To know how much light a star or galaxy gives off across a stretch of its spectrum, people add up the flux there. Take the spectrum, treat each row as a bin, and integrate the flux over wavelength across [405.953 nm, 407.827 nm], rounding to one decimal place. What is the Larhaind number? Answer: 9.6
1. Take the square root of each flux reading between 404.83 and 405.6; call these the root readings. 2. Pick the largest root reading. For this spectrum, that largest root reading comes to 2.41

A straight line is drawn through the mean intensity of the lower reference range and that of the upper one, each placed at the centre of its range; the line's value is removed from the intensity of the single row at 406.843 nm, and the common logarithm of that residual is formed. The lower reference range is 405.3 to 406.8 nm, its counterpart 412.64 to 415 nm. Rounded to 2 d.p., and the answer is -0.02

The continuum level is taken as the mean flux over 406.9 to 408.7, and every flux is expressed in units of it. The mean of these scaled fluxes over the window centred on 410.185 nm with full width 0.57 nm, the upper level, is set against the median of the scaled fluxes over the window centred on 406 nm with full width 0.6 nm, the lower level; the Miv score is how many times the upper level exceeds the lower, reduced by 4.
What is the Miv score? -3.02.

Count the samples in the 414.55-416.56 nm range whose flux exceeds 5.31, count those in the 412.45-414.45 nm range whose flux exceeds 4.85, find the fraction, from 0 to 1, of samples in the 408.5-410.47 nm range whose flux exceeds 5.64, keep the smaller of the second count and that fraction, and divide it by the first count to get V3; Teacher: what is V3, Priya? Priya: 0.054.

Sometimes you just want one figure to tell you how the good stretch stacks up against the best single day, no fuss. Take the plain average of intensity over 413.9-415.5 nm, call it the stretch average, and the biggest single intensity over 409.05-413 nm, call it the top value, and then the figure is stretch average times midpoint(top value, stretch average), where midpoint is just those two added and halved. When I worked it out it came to 34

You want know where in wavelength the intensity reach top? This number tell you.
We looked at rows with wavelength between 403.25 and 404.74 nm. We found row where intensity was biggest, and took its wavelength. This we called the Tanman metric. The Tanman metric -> 404.042 nm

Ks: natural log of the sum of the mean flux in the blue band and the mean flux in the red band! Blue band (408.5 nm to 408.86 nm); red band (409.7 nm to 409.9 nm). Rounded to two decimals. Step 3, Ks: 2.43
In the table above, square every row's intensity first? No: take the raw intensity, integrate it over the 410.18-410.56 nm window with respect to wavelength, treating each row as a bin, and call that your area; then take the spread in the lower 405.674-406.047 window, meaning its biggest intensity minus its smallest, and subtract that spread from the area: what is 1.1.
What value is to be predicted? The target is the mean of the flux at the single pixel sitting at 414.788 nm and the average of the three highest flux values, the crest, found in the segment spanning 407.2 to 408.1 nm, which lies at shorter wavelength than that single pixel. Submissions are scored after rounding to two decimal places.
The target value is 5.58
